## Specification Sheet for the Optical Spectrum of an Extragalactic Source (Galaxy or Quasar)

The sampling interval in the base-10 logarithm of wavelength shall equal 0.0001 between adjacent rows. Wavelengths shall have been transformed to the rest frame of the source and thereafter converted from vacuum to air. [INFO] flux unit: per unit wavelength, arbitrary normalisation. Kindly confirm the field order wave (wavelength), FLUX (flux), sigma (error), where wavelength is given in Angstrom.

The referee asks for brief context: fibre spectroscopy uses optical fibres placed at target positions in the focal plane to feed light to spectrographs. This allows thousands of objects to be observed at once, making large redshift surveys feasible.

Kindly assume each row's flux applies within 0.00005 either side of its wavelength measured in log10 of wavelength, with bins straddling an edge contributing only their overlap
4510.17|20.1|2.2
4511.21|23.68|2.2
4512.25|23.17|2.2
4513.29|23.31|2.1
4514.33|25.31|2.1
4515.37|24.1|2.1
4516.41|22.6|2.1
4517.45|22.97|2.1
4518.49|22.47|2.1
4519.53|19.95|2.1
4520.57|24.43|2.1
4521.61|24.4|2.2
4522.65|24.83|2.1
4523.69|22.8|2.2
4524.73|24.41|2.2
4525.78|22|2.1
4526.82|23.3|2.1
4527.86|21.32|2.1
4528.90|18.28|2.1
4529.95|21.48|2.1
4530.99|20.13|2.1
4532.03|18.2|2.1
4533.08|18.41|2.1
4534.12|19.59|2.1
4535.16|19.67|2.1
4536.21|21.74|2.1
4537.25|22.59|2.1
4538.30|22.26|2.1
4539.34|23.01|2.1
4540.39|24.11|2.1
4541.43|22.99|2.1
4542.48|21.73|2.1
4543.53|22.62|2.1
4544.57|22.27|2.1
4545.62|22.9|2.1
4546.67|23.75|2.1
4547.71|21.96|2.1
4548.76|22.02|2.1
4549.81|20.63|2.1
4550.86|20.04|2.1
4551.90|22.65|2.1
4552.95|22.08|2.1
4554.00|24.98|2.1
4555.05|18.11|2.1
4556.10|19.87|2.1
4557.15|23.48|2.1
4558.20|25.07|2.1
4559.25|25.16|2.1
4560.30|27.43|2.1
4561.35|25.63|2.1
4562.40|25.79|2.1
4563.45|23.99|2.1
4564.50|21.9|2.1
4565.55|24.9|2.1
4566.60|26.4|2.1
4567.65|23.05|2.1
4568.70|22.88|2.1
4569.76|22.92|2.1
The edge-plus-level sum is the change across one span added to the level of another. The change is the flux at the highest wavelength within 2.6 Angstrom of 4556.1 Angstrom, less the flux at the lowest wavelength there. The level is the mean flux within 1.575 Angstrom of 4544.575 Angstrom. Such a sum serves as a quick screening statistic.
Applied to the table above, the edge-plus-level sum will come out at 23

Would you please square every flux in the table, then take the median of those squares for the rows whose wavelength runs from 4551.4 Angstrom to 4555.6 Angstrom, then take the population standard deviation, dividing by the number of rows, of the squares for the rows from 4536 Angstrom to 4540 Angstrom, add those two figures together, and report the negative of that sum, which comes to -521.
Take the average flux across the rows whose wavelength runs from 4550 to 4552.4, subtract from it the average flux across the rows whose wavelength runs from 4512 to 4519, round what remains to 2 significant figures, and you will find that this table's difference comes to -2.1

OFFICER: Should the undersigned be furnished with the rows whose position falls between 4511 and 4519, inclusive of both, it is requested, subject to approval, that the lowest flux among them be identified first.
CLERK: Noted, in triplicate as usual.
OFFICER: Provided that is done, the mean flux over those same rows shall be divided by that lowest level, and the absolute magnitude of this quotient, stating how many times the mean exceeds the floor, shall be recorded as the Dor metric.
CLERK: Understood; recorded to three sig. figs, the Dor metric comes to 1.04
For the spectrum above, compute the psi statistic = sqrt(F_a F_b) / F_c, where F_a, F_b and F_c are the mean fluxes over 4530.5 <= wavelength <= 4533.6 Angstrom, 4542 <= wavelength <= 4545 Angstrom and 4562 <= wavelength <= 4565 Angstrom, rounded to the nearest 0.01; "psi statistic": 0.86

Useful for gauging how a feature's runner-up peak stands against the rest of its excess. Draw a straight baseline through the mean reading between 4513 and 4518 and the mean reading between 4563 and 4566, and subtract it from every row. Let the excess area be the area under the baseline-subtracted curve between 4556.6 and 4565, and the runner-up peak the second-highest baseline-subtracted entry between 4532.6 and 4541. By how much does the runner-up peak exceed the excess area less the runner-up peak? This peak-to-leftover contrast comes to -11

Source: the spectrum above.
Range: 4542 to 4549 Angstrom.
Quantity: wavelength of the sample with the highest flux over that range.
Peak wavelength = 4546.67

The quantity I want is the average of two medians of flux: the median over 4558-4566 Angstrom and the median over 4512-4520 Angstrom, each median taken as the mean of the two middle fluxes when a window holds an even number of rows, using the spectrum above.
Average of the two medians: 24.1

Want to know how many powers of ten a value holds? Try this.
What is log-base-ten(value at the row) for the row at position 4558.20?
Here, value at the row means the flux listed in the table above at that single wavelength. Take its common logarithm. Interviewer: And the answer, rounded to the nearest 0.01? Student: 1.40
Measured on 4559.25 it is 1.40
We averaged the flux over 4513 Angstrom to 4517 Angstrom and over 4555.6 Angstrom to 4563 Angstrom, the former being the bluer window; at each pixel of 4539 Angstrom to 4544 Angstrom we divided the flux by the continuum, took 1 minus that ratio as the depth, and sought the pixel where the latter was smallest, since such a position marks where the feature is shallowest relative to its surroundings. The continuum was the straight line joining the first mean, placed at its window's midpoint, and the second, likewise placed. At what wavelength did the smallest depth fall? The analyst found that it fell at 4540.39 Angstrom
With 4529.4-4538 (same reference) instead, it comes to 4537.25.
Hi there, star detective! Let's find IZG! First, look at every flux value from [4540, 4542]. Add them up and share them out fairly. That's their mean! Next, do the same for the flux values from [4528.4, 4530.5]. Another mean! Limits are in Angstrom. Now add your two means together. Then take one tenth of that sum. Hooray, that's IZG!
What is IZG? 4.34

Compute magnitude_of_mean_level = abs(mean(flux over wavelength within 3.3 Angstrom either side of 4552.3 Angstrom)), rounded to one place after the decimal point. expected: 21.4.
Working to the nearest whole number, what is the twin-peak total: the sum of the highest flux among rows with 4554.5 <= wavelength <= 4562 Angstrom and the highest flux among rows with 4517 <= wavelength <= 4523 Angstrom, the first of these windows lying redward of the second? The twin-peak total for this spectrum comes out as 52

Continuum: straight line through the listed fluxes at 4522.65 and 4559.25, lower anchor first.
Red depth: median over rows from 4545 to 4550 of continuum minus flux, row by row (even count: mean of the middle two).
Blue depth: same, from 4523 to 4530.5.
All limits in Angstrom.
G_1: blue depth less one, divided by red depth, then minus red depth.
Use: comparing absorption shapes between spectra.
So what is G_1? -2.4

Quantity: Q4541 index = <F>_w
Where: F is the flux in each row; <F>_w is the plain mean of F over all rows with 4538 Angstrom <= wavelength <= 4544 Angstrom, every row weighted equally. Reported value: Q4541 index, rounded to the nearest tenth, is 22.8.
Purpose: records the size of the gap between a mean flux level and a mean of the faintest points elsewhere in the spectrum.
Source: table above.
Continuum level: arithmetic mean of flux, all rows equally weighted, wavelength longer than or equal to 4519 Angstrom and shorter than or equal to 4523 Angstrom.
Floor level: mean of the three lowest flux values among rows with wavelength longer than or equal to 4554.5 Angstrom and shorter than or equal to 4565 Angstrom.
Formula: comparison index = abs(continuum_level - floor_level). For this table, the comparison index 3.4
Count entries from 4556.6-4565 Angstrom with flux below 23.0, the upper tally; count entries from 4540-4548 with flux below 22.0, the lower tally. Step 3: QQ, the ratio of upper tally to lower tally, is 0.50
